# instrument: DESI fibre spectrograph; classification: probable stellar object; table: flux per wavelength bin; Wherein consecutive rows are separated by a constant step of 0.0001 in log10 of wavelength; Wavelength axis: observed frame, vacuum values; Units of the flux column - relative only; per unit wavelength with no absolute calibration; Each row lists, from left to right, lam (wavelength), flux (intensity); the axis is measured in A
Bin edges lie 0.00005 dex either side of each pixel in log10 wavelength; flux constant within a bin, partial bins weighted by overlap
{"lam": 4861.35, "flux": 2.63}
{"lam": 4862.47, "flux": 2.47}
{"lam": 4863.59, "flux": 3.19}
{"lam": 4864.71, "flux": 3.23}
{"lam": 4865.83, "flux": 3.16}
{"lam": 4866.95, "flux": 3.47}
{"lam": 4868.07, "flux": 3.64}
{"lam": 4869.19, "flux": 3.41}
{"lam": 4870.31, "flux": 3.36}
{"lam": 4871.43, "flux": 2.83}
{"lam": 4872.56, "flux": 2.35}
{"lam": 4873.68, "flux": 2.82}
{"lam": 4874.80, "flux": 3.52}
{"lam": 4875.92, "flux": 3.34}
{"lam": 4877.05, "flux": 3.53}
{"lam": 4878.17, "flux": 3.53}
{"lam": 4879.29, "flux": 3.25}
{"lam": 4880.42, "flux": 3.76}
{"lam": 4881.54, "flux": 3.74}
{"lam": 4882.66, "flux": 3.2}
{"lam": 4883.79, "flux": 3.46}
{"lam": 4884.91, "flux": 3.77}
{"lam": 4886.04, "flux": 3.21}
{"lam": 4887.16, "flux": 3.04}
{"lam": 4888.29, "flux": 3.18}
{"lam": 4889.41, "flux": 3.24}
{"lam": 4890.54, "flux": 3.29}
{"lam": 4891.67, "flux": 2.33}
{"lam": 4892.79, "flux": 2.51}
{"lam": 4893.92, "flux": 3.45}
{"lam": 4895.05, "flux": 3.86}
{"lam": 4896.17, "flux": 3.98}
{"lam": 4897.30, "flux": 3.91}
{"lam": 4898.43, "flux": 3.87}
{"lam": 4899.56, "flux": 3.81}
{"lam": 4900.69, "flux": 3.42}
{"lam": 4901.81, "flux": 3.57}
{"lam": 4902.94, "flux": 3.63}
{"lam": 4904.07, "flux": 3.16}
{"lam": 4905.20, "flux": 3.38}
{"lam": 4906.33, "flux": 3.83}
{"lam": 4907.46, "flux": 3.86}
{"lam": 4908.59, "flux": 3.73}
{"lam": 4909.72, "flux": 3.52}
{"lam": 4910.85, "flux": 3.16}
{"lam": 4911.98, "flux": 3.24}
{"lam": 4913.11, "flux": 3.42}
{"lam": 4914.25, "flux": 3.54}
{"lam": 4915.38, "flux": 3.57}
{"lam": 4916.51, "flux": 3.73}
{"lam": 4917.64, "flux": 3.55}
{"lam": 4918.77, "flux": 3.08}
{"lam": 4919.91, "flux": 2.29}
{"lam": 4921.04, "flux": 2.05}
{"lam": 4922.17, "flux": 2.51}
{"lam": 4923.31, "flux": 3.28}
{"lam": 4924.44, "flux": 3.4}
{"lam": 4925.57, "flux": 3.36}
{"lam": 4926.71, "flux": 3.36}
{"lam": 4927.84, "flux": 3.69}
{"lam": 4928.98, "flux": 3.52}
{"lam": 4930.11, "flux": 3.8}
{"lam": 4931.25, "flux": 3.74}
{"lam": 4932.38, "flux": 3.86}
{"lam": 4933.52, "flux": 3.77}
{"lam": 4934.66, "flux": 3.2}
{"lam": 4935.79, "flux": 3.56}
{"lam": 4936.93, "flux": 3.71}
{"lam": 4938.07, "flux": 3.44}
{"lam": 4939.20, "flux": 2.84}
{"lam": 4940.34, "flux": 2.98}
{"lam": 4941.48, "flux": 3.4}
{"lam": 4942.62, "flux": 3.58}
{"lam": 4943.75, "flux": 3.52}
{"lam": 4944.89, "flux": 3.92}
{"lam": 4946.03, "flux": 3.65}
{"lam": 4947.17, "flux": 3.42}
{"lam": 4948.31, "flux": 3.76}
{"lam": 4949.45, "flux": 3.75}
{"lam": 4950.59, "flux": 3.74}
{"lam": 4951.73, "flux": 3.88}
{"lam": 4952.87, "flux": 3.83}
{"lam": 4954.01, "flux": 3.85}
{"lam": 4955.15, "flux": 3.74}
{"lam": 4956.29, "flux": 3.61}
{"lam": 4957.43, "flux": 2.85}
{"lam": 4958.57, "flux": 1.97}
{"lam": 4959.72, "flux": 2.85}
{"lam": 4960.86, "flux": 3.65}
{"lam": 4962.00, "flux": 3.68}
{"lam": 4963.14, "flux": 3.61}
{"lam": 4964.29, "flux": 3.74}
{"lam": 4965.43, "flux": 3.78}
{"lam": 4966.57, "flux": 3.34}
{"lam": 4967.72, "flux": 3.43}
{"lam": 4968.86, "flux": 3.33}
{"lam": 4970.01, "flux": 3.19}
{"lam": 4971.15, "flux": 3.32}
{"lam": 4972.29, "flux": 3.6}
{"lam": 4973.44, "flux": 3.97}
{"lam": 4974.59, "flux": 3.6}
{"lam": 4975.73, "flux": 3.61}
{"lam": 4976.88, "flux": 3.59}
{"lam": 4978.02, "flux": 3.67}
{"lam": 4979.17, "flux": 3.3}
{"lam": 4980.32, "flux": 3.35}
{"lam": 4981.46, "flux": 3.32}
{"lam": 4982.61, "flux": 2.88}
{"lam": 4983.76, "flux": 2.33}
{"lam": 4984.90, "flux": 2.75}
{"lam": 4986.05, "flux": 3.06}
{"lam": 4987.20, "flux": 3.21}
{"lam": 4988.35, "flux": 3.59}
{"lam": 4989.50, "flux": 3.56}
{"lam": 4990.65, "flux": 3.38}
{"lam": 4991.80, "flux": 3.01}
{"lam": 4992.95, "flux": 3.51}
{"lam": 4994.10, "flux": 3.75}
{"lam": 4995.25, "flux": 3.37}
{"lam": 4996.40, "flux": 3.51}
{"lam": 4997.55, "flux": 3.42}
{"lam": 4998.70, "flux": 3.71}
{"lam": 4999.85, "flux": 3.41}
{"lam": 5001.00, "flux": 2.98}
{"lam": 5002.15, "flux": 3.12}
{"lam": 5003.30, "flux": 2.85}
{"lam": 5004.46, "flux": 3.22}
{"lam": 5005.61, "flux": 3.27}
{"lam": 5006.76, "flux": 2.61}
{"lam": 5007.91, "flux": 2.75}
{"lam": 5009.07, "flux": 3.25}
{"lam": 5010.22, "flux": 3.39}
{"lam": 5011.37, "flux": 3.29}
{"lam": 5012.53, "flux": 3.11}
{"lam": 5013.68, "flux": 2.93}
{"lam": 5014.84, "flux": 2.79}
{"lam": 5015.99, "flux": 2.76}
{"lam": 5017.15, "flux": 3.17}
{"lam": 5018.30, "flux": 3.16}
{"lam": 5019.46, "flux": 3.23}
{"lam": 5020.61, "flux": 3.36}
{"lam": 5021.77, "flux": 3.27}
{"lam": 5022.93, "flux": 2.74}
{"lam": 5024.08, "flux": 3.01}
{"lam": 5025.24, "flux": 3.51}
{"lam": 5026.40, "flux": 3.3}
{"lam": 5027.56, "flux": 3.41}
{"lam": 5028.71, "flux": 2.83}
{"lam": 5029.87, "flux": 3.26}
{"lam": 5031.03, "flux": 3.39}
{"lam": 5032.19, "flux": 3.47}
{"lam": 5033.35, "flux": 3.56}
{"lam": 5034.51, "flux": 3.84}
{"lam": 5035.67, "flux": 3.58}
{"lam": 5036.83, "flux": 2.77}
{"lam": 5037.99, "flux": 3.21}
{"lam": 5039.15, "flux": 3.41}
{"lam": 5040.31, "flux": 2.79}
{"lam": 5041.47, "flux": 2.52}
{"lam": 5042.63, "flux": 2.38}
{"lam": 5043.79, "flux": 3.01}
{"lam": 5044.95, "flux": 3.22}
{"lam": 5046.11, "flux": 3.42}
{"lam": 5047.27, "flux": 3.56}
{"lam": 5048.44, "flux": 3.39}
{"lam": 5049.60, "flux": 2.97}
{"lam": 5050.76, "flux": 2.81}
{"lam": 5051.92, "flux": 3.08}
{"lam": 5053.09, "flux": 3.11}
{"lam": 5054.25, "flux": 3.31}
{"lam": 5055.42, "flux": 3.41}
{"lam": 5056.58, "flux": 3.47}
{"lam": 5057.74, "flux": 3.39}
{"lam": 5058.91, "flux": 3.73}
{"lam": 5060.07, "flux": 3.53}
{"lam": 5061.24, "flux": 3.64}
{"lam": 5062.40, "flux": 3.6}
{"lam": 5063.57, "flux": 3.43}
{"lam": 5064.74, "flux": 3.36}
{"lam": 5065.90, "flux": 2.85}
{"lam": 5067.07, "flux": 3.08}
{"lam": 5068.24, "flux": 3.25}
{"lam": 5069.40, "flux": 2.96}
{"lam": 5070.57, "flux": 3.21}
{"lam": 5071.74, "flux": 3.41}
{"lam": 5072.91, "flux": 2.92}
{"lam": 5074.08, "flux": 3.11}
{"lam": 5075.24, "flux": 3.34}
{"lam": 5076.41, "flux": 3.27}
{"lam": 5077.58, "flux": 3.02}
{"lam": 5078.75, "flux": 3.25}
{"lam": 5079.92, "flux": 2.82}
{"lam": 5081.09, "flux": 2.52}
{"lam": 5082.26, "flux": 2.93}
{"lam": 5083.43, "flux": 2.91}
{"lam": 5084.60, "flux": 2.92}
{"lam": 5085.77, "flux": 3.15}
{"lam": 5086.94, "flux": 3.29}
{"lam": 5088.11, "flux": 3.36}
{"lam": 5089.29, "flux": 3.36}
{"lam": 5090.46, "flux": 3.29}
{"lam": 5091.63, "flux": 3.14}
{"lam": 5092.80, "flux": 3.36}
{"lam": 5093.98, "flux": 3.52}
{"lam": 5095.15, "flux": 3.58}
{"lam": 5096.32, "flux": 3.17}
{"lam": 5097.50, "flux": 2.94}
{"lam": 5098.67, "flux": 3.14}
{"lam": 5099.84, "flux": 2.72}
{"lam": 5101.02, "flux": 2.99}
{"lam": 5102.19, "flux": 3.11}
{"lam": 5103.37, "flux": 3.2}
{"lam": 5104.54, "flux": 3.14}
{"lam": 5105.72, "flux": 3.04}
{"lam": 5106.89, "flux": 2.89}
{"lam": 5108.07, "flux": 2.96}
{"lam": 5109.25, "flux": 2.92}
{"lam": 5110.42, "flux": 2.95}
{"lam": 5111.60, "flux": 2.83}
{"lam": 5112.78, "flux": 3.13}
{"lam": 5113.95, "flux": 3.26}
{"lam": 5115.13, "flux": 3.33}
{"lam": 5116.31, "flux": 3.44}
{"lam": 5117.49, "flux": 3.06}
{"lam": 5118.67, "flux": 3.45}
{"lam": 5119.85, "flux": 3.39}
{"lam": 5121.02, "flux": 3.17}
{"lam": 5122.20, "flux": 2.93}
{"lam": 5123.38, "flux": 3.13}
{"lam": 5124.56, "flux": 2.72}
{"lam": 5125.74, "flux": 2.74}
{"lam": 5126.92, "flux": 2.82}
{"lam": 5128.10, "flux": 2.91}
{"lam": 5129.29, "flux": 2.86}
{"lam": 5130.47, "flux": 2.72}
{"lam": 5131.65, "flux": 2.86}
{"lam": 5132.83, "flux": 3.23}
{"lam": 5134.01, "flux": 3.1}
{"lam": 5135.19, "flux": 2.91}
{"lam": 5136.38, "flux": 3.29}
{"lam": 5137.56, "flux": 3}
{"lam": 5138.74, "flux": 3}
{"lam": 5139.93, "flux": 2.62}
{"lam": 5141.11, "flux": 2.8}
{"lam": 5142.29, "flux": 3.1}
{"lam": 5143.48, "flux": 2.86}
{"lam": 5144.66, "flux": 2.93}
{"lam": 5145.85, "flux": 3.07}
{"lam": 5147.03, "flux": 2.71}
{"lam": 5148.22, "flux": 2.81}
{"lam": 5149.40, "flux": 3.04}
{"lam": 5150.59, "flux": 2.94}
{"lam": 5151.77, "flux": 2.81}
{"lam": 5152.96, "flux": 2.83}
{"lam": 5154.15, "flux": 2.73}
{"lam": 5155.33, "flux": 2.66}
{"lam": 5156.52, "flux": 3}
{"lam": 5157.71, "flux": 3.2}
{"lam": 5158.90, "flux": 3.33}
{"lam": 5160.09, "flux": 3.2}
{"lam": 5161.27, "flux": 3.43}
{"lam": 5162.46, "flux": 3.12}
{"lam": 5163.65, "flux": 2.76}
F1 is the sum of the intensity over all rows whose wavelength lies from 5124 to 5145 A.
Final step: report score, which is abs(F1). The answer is 52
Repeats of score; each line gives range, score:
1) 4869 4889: 59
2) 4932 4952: 64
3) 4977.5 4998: 59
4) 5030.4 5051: 57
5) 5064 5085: 55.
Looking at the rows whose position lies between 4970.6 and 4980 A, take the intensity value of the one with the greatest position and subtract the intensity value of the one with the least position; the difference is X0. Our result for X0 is -0.02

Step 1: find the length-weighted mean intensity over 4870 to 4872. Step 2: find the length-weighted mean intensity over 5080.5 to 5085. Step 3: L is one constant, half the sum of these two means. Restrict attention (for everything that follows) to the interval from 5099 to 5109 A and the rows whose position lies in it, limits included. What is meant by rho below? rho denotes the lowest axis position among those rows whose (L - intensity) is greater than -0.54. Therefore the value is 5099.84 A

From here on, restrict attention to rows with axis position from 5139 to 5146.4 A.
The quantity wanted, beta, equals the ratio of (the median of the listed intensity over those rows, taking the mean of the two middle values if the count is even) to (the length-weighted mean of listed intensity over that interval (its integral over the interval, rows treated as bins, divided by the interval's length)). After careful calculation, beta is 0.999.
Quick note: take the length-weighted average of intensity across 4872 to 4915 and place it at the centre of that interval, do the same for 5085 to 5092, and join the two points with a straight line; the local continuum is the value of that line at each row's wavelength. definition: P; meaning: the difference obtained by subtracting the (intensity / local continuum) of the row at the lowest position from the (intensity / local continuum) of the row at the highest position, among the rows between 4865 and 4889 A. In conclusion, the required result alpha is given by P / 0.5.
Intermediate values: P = 0.010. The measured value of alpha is 0.02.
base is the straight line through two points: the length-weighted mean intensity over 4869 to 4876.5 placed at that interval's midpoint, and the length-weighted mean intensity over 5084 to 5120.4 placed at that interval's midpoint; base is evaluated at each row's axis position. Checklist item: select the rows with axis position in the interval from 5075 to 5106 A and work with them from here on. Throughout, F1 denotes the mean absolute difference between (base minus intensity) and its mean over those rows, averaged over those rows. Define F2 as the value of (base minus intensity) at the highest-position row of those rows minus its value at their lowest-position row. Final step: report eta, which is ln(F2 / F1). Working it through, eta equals 0.5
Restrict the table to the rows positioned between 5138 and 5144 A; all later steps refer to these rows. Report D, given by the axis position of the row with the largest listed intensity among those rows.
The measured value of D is 5142.29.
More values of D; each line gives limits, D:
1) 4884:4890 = 4884.91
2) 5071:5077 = 5071.74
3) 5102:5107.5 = 5103.37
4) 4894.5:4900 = 4896.17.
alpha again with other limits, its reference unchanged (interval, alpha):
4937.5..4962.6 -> 0.15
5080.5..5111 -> 0.28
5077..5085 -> -0.06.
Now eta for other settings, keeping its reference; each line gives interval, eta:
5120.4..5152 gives 1.0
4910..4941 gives -0.6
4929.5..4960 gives 1.1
